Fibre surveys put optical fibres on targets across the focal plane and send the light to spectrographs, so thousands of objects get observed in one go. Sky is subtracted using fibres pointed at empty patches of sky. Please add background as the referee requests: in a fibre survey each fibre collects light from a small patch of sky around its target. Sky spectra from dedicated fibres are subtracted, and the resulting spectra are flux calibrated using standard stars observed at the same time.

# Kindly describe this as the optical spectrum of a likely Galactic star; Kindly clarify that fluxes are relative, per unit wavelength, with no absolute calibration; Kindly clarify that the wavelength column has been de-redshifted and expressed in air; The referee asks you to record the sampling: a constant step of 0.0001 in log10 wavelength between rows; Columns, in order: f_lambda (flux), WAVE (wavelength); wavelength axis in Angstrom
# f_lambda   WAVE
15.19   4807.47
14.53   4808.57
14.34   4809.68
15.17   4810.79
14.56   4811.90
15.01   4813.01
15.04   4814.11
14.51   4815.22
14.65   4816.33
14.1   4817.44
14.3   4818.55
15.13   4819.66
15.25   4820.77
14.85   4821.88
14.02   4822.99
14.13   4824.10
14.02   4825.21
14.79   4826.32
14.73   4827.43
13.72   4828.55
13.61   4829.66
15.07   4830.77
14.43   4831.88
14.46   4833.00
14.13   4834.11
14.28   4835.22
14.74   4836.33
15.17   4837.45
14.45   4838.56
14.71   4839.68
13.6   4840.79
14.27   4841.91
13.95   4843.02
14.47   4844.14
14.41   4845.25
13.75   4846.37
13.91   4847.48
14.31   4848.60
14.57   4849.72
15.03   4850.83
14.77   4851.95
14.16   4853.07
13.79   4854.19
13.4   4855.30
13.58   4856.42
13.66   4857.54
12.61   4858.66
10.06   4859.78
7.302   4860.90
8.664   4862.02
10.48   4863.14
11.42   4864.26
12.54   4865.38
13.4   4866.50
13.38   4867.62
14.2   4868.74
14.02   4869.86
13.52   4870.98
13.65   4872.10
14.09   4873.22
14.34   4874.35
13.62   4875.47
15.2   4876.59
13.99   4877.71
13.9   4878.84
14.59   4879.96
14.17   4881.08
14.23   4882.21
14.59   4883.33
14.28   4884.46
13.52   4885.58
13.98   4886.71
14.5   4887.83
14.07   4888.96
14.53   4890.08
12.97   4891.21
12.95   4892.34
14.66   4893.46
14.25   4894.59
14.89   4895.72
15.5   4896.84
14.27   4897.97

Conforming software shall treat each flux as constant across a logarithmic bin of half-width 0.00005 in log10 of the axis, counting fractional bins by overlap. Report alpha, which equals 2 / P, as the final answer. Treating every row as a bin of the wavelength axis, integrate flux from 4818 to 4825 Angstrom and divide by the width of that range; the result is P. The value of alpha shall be 0.137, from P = 14.6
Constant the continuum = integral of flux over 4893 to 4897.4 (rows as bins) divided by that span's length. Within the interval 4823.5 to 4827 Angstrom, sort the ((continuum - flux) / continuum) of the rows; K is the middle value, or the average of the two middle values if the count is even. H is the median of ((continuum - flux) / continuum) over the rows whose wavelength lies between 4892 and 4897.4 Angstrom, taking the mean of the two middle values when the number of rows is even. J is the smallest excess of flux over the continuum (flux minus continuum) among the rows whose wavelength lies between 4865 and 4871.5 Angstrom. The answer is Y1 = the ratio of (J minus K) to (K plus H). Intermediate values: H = 0.01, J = -2.29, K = 0.05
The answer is -40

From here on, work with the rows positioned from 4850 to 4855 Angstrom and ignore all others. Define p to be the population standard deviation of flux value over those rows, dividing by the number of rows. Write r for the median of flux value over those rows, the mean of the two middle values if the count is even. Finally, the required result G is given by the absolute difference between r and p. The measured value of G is 14.0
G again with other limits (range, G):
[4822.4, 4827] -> 13.8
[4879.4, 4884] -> 14.2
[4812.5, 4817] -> 14.6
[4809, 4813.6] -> 14.5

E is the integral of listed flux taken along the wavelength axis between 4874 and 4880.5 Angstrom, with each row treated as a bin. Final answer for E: 93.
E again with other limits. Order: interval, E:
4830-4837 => 102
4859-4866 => 71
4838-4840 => 29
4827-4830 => 42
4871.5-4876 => 63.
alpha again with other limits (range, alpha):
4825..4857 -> 0.140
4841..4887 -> 0.149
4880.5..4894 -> 0.142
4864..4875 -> 0.148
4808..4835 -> 0.138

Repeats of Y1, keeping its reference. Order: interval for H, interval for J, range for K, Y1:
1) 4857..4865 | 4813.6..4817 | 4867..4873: -1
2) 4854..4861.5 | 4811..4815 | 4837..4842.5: -2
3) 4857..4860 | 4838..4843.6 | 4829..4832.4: -7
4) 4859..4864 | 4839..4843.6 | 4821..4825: -3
